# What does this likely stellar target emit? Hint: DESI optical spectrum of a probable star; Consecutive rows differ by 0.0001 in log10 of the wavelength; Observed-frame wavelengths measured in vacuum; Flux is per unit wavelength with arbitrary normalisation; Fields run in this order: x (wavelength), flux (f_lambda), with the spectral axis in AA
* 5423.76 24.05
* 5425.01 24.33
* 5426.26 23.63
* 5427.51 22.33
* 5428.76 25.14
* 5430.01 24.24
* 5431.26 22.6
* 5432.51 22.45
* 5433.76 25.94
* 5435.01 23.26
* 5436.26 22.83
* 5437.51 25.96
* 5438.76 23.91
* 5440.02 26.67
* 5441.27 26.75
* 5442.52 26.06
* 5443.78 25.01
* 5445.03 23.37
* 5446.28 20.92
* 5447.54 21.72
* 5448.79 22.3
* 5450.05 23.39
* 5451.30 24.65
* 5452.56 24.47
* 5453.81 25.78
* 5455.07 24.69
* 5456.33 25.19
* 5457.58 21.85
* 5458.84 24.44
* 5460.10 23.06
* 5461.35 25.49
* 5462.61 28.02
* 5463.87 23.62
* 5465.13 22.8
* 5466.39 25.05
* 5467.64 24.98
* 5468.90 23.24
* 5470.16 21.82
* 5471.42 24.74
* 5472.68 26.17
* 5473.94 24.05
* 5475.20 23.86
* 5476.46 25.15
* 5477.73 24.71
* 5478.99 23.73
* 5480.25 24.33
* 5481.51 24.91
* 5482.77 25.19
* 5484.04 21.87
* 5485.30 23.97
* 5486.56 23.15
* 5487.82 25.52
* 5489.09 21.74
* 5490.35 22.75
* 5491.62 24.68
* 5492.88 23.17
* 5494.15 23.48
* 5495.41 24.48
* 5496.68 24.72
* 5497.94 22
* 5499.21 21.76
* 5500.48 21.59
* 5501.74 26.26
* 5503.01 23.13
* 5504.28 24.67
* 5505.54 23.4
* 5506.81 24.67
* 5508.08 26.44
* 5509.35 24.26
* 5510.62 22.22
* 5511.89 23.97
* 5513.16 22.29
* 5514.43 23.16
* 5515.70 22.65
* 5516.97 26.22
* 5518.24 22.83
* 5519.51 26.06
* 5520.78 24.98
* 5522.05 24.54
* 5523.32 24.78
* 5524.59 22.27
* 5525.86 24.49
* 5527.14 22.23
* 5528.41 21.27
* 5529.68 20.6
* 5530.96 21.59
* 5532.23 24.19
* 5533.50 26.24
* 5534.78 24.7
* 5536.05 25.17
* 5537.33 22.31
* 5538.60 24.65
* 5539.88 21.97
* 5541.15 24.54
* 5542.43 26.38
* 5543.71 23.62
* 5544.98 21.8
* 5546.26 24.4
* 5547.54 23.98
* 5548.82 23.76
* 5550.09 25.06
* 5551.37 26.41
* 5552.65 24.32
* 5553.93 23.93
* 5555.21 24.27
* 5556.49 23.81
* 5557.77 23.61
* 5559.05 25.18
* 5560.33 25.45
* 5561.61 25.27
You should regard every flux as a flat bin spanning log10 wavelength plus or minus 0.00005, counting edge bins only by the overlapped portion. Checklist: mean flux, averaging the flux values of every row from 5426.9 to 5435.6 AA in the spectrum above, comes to 23.7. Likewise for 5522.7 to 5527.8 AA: 23.4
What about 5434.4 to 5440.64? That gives 24.5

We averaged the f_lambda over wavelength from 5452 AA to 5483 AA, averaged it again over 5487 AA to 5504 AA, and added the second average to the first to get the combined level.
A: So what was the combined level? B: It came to 47.9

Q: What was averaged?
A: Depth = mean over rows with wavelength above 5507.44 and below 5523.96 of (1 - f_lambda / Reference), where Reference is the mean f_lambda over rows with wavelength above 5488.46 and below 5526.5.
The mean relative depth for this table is -0.017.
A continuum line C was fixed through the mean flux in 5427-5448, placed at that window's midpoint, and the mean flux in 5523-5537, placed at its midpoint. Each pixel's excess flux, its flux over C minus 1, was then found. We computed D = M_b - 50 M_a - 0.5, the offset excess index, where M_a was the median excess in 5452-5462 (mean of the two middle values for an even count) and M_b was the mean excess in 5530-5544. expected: -1.8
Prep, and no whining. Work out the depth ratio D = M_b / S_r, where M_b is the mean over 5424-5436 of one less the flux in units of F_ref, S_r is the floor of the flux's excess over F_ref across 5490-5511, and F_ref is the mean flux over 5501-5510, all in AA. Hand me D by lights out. -0.0120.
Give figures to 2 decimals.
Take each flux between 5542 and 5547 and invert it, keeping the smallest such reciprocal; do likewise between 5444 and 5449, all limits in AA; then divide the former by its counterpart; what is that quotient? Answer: 0.89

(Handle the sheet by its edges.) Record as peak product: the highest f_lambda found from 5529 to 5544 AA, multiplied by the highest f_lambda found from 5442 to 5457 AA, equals 687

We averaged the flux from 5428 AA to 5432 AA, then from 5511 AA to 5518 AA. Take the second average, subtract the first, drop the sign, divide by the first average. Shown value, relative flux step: 0.014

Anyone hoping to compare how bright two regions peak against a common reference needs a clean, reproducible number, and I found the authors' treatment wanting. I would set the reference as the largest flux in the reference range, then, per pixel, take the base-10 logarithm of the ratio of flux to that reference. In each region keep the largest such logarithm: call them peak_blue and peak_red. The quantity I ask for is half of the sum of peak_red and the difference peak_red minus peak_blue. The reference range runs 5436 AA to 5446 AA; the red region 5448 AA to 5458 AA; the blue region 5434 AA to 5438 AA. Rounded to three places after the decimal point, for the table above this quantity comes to -0.010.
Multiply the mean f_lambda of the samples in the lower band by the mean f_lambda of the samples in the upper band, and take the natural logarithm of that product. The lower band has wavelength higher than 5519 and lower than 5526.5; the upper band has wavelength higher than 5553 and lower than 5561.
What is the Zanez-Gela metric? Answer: 6.39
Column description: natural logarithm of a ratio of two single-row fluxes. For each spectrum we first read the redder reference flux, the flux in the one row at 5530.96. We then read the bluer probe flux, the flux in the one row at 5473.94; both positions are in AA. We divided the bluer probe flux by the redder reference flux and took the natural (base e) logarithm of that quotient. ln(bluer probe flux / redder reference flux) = 0.11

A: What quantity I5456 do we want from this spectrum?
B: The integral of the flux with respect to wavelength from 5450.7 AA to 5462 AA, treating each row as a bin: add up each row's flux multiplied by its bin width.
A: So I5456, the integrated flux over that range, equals 276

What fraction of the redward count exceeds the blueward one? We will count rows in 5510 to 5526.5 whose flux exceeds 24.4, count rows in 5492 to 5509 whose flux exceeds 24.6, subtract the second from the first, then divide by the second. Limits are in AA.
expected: 0.2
